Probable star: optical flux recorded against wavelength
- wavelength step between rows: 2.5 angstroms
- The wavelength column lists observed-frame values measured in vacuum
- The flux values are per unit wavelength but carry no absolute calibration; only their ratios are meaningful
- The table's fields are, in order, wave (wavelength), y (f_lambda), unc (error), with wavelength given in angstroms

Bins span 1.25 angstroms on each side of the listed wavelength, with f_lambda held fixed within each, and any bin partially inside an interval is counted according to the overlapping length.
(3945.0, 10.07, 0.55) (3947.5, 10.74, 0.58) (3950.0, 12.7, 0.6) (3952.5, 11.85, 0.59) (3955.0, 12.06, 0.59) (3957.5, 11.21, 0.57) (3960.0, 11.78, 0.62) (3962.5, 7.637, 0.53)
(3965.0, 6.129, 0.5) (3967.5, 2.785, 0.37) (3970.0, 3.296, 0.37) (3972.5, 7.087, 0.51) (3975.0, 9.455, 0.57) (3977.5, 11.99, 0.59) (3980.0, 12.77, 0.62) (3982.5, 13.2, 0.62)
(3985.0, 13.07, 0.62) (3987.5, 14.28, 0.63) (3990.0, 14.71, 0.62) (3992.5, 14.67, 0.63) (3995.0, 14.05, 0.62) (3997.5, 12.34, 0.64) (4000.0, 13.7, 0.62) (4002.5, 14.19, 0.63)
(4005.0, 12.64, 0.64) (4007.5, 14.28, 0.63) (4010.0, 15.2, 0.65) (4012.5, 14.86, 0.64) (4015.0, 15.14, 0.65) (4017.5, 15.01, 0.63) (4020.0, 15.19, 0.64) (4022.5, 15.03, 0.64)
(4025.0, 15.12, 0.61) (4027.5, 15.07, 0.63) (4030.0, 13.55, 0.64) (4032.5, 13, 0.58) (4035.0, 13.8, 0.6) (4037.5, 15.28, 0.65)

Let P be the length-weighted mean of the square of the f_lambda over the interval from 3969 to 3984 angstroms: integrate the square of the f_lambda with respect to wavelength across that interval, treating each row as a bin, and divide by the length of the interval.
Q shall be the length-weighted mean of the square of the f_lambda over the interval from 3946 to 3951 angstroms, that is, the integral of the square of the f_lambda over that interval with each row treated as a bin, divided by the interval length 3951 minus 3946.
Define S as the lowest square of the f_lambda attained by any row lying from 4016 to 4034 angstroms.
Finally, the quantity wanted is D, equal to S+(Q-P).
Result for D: 196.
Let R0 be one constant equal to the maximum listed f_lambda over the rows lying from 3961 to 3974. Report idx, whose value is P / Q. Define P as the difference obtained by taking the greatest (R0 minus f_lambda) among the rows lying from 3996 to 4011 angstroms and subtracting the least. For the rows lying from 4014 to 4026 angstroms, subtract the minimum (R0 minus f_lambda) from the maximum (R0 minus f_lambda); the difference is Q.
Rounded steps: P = 2.9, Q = 0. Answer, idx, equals 15.9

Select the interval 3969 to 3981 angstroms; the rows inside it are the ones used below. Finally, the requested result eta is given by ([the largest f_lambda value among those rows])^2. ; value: 163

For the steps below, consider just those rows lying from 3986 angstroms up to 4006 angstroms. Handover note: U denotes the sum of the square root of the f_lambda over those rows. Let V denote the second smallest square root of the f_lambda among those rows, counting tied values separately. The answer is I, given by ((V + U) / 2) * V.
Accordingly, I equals 59.2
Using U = 29.7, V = 3.56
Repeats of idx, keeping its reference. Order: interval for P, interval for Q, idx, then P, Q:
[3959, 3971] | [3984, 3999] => 3.8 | 9.0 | 2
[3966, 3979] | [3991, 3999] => 4.0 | 9.2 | 2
